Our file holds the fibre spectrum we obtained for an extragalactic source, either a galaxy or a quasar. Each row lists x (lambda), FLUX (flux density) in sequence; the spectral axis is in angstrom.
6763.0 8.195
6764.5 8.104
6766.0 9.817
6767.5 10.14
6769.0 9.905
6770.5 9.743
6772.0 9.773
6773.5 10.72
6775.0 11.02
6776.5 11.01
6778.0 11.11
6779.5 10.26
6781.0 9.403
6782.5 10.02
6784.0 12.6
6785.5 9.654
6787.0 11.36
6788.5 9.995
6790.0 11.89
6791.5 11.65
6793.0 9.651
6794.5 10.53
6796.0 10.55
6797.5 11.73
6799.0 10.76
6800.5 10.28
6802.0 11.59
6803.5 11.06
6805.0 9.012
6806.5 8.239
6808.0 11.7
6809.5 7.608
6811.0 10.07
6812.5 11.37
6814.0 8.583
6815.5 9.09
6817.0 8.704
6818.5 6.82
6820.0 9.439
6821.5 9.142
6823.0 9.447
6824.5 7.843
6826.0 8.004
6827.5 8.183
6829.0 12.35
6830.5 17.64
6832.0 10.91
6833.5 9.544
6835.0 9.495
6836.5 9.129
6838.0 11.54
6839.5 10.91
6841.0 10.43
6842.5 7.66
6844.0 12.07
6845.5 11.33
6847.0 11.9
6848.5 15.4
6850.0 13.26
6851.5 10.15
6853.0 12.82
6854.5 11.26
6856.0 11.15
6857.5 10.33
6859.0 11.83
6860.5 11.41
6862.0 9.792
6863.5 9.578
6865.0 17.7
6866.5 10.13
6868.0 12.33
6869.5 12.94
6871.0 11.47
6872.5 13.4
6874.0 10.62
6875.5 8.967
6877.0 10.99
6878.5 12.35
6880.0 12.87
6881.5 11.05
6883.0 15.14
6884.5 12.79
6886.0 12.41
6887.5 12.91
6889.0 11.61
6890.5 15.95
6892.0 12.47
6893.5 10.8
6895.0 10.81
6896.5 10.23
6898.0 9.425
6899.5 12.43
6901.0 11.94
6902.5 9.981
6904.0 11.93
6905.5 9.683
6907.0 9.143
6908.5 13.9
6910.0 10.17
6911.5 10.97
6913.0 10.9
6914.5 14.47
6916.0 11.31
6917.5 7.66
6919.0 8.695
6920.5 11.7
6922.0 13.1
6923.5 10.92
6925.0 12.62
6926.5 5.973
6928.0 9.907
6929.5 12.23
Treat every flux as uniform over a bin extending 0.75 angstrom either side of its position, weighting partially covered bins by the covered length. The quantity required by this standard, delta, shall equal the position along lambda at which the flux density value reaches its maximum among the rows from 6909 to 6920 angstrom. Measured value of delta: 6914.5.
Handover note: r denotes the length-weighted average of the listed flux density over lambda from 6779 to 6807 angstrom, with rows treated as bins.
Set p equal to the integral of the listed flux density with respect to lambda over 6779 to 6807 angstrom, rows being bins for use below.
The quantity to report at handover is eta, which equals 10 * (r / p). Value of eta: 0.4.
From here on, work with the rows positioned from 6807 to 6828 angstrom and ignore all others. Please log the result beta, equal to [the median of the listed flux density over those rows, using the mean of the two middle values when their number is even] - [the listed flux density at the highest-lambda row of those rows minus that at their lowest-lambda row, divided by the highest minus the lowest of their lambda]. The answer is 9.1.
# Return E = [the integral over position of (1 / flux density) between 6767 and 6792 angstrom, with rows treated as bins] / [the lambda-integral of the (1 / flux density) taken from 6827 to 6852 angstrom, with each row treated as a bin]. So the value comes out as 1.03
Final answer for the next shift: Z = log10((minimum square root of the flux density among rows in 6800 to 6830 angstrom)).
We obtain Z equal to 0.417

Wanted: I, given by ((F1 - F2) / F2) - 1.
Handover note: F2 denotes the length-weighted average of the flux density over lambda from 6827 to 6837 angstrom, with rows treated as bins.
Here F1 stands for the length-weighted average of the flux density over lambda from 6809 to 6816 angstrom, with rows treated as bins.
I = -1.16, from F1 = 9.4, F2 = 11.2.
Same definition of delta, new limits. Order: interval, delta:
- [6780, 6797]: 6784.0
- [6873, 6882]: 6880.0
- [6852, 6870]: 6865.0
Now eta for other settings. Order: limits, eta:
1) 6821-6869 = 0.2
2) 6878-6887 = 1.1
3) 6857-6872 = 0.7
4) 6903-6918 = 0.7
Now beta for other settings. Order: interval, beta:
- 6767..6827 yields 10.1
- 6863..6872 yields 11.6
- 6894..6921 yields 10.8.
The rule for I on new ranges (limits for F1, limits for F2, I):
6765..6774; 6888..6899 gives -1.15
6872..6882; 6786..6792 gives -0.97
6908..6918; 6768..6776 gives -0.89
